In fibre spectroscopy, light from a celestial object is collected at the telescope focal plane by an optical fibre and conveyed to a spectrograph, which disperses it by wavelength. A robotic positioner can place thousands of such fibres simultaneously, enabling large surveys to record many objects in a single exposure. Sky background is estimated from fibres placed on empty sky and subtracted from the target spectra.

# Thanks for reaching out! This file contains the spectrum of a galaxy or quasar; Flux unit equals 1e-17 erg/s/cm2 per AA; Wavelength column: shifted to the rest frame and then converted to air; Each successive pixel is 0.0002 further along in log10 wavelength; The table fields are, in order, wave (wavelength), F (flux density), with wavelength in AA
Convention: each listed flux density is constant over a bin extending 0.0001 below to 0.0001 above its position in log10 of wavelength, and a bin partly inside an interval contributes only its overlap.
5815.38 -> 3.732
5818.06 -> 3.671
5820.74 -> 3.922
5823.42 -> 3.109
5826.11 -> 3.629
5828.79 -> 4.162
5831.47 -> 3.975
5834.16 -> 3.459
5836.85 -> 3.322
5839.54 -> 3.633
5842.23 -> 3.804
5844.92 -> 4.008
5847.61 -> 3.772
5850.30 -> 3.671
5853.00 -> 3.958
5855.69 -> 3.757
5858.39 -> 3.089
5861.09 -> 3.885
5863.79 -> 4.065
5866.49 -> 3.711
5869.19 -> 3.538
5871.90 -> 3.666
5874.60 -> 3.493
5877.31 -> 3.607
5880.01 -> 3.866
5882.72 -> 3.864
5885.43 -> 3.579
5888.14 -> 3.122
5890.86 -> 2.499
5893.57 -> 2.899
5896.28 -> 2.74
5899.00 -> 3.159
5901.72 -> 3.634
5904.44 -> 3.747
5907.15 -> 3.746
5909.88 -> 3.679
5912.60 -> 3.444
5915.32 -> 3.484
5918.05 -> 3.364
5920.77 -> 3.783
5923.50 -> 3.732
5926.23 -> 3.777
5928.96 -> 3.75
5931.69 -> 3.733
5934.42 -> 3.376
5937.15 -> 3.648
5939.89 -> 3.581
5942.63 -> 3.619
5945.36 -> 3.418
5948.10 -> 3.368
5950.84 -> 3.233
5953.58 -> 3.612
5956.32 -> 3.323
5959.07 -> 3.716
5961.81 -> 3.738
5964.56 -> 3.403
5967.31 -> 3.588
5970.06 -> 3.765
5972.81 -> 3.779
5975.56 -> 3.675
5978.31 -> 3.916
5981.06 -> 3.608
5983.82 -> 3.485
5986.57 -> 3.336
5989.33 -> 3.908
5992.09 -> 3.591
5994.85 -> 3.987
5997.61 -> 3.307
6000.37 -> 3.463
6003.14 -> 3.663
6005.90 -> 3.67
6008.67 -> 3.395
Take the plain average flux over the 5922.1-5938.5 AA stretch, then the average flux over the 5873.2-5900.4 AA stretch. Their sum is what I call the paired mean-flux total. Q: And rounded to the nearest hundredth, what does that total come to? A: 6.95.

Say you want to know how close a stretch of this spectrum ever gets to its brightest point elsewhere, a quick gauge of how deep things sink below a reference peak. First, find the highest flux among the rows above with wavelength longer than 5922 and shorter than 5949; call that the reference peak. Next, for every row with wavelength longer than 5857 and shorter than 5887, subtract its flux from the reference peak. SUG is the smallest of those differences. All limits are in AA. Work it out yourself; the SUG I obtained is -0.29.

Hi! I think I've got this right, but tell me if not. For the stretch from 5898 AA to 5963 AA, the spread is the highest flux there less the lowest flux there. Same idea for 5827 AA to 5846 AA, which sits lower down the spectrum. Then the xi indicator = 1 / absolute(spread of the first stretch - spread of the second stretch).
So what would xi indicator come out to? 4.6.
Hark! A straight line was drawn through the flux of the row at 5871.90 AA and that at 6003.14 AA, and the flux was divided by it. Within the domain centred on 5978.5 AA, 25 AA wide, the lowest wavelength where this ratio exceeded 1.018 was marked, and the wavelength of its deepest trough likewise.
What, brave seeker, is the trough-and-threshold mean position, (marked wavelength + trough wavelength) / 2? 5978.3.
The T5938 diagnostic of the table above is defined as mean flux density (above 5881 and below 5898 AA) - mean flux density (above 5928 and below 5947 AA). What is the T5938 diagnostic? -0.5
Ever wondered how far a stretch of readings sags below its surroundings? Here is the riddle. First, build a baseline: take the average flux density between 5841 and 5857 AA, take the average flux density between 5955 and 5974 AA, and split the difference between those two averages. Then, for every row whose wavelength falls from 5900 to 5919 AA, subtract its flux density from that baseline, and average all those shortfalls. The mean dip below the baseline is 0.14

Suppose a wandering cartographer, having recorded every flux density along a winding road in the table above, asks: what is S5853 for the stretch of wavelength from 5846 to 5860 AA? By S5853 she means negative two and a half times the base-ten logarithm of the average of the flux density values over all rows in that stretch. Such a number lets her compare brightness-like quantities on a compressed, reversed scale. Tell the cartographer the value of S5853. -1.41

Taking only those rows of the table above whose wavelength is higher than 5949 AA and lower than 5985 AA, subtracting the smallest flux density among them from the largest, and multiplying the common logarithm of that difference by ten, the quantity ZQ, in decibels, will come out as -1.7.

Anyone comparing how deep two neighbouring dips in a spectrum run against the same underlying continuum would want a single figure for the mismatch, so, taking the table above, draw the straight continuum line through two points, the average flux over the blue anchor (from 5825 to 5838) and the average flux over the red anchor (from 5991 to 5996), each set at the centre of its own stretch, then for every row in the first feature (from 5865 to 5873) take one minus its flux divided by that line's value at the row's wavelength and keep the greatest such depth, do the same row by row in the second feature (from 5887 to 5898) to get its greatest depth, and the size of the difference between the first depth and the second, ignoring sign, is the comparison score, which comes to 0.28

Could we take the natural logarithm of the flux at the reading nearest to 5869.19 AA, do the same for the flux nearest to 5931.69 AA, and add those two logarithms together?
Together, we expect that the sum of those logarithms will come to 2.58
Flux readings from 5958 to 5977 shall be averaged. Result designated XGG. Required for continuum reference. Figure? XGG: 3.67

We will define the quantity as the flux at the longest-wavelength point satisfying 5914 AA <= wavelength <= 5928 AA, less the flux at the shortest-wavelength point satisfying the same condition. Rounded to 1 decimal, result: 0.3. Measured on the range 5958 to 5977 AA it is 0.0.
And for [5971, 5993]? -0.2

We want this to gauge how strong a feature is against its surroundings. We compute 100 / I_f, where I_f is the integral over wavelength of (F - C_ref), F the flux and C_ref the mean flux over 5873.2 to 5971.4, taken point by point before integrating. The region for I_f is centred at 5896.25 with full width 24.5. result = -15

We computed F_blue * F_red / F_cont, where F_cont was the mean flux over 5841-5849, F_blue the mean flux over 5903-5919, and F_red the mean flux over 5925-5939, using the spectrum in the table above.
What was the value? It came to 3.39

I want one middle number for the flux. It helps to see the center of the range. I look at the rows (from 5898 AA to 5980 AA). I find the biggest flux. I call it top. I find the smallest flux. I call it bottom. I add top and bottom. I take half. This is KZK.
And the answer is 3.54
